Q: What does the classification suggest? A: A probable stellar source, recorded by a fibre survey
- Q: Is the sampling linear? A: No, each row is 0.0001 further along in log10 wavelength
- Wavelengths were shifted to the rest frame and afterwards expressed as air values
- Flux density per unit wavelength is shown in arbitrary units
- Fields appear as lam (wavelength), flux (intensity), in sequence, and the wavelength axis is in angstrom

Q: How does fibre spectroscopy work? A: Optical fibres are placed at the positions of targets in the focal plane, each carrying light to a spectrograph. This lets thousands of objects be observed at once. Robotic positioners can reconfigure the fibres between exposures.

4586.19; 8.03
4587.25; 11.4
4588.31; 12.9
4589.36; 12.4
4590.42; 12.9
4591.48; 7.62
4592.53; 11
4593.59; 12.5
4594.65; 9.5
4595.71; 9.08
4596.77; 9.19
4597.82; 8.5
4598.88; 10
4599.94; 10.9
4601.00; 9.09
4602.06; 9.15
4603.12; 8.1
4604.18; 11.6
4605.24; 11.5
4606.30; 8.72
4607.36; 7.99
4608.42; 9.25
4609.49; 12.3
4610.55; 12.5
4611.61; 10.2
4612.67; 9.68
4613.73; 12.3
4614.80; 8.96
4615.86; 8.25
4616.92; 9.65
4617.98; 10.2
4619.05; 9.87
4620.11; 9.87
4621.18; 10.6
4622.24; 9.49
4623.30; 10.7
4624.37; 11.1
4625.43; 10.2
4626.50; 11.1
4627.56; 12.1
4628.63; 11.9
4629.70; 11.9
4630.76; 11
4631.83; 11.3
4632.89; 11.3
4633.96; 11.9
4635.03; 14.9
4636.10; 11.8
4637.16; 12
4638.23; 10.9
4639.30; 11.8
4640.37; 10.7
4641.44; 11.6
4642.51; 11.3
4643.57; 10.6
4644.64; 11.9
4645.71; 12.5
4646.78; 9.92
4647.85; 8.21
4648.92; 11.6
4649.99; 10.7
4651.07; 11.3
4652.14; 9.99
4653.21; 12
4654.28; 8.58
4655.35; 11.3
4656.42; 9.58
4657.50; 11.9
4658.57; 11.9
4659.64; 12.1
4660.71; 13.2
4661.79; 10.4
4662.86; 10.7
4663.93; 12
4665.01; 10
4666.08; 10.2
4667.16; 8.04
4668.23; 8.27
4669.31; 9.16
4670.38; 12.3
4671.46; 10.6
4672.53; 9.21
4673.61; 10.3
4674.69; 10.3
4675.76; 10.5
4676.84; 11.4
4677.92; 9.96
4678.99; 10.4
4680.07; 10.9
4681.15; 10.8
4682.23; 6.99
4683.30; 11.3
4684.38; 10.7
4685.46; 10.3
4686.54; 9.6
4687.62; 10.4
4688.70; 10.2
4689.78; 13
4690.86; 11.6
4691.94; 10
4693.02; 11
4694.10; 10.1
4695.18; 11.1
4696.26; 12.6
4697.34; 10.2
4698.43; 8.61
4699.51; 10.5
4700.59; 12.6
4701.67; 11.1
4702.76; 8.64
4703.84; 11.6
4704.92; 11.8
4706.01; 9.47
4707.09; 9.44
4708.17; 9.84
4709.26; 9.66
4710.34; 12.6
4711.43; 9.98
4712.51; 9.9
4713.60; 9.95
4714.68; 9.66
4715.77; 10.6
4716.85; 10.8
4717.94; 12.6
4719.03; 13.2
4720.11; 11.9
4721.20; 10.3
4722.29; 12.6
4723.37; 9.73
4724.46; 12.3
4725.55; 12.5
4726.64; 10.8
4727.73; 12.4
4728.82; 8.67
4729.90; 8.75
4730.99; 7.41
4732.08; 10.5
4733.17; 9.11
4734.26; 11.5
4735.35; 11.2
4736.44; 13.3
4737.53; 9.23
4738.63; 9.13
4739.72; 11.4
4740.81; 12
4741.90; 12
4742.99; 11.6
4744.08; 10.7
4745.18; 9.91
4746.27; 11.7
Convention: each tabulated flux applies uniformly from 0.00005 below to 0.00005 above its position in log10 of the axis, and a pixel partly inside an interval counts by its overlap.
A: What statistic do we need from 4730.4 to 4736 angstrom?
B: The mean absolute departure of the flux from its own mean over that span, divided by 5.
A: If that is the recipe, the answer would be 0.269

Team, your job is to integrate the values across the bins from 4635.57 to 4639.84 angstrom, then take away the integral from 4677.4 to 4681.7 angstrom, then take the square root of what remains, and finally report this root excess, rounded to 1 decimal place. 2.1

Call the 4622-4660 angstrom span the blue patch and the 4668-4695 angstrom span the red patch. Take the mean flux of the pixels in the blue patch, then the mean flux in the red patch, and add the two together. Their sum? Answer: 21.6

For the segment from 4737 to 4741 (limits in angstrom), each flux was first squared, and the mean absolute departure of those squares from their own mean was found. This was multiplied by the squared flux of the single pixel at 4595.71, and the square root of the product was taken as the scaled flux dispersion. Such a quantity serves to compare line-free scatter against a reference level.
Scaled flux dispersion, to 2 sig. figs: 47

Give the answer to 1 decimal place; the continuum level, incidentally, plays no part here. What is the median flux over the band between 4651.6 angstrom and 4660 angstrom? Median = 11.6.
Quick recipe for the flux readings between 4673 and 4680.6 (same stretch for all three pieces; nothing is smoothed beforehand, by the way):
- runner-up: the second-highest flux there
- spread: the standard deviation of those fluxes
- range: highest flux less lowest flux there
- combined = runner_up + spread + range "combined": 12.8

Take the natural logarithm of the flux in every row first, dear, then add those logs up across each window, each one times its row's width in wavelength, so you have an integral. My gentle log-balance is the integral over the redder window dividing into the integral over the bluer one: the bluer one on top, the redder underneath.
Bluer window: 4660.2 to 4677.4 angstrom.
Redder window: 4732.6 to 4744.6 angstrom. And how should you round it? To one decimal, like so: 1.4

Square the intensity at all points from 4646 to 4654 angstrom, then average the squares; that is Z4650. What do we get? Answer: 112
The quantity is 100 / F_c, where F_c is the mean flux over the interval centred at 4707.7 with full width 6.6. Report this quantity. 9.6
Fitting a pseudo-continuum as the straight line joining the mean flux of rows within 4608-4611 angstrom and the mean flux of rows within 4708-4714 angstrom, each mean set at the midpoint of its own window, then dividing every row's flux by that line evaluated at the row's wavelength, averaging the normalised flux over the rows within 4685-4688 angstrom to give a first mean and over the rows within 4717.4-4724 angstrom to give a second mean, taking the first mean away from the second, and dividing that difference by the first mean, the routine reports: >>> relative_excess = 0.20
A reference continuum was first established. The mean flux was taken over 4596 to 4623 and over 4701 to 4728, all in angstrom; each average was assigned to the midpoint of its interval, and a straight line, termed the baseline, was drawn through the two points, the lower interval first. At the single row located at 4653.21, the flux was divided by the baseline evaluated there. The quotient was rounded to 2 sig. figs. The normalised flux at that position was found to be 1.2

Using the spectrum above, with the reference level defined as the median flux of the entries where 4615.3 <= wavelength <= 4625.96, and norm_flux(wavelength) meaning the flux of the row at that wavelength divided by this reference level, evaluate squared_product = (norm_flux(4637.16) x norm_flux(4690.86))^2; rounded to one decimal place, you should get 1.9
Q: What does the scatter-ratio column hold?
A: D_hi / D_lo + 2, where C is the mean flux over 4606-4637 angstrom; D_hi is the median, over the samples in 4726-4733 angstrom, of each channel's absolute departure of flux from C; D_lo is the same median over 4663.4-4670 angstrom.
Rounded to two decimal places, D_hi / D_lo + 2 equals 3.29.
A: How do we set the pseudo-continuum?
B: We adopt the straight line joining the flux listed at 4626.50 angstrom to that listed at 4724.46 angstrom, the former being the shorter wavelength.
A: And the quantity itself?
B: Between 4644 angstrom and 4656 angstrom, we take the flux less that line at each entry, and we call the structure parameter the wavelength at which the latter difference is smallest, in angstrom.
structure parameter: 4647.85 angstrom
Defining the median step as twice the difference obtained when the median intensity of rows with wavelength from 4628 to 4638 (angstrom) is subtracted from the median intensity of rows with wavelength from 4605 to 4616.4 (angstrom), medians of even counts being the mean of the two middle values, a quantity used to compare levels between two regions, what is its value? -4.4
